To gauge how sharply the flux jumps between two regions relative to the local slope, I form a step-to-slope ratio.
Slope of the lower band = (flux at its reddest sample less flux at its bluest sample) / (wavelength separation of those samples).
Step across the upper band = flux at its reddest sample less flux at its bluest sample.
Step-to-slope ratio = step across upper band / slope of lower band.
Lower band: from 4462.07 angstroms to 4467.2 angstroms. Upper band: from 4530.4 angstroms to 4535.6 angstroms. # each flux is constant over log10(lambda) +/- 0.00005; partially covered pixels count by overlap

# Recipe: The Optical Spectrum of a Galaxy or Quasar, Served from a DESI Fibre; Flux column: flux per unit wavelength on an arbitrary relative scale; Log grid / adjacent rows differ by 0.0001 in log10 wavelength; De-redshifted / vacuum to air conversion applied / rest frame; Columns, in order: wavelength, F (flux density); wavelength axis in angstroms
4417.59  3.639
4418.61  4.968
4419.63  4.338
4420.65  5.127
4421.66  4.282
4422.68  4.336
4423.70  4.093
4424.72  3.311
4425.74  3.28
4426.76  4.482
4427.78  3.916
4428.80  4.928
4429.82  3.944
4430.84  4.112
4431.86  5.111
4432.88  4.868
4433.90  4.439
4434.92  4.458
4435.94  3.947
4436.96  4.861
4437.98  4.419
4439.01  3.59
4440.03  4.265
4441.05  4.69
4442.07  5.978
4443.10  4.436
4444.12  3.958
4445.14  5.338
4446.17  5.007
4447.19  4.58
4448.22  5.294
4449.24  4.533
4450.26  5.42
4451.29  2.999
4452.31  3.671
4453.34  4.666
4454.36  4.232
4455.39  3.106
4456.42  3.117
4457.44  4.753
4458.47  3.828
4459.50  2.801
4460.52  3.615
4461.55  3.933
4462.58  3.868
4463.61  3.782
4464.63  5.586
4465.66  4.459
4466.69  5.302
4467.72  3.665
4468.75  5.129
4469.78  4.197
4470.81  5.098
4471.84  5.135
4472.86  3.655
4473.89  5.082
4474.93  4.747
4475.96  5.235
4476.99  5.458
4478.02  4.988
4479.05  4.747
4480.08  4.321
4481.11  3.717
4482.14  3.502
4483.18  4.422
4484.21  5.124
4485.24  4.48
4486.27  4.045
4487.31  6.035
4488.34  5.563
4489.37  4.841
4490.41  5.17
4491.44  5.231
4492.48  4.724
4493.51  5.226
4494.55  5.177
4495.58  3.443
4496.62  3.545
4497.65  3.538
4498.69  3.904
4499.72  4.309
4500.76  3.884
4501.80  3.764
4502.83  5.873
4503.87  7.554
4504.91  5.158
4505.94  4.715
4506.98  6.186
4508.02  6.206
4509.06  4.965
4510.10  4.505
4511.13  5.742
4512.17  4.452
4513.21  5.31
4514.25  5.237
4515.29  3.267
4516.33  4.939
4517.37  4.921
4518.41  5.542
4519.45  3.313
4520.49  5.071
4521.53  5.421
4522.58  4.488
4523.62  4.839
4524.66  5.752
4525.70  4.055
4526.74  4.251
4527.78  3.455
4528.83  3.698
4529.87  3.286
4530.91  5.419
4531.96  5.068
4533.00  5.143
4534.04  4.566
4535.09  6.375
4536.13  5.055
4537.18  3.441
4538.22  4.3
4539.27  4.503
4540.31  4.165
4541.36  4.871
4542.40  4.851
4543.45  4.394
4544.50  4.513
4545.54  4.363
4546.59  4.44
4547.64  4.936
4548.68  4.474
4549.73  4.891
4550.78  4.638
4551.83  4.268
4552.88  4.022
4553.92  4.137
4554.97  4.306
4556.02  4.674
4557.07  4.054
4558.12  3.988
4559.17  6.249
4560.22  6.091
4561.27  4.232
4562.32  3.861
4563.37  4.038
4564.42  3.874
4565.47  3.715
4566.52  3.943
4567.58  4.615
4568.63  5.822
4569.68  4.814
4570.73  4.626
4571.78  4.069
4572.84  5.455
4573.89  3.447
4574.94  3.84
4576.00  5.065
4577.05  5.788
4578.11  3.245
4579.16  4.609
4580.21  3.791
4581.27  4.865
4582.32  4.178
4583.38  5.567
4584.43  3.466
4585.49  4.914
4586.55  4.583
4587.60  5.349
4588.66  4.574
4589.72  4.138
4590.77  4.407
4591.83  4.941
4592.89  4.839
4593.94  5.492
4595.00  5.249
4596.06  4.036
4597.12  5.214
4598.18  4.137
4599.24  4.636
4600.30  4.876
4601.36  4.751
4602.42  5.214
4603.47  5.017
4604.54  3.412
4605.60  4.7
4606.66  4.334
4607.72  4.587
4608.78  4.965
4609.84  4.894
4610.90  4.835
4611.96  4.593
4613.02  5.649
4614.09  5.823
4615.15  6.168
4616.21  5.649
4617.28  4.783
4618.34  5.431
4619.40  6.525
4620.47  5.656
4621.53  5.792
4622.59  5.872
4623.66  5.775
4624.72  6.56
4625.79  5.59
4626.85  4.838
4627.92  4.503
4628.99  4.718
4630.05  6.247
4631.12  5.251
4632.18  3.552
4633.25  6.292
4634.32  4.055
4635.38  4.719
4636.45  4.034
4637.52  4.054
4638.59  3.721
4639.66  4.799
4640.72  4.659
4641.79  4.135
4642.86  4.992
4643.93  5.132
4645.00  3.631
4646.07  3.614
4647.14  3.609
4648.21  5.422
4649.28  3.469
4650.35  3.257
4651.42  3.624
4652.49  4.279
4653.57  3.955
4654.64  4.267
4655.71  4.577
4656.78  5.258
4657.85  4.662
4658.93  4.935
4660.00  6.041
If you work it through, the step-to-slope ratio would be 3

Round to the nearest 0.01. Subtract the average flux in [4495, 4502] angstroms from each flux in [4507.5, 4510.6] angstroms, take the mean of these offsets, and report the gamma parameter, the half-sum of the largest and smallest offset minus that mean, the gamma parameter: 0.13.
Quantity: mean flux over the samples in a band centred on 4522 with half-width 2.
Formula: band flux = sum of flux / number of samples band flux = 5.0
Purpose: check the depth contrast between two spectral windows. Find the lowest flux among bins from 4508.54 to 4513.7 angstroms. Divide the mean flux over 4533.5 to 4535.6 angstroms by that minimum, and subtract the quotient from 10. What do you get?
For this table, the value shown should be 8.77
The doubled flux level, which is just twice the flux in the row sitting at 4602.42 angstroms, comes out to 10.4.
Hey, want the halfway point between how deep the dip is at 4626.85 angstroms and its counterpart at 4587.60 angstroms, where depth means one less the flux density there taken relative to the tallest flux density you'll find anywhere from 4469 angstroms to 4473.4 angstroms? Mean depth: 0.01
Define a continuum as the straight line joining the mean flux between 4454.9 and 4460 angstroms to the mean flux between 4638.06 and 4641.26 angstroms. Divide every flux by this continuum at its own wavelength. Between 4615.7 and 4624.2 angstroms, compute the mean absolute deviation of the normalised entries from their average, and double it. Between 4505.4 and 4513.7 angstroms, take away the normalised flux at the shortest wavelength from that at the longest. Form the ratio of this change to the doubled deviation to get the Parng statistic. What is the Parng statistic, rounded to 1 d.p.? 1.1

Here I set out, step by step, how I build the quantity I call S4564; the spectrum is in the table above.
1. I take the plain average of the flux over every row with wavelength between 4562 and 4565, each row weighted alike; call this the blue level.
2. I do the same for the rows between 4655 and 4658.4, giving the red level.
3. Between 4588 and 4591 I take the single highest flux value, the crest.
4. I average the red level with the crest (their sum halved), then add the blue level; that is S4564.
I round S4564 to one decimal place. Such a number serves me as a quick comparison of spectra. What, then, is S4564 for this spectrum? 8.6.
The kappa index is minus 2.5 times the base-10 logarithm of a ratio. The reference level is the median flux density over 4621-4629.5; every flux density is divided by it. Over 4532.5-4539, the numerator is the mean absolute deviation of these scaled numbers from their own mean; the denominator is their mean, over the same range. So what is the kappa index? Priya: 2.1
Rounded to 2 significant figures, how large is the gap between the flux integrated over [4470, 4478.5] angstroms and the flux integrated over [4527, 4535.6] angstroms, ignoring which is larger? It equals 2.0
